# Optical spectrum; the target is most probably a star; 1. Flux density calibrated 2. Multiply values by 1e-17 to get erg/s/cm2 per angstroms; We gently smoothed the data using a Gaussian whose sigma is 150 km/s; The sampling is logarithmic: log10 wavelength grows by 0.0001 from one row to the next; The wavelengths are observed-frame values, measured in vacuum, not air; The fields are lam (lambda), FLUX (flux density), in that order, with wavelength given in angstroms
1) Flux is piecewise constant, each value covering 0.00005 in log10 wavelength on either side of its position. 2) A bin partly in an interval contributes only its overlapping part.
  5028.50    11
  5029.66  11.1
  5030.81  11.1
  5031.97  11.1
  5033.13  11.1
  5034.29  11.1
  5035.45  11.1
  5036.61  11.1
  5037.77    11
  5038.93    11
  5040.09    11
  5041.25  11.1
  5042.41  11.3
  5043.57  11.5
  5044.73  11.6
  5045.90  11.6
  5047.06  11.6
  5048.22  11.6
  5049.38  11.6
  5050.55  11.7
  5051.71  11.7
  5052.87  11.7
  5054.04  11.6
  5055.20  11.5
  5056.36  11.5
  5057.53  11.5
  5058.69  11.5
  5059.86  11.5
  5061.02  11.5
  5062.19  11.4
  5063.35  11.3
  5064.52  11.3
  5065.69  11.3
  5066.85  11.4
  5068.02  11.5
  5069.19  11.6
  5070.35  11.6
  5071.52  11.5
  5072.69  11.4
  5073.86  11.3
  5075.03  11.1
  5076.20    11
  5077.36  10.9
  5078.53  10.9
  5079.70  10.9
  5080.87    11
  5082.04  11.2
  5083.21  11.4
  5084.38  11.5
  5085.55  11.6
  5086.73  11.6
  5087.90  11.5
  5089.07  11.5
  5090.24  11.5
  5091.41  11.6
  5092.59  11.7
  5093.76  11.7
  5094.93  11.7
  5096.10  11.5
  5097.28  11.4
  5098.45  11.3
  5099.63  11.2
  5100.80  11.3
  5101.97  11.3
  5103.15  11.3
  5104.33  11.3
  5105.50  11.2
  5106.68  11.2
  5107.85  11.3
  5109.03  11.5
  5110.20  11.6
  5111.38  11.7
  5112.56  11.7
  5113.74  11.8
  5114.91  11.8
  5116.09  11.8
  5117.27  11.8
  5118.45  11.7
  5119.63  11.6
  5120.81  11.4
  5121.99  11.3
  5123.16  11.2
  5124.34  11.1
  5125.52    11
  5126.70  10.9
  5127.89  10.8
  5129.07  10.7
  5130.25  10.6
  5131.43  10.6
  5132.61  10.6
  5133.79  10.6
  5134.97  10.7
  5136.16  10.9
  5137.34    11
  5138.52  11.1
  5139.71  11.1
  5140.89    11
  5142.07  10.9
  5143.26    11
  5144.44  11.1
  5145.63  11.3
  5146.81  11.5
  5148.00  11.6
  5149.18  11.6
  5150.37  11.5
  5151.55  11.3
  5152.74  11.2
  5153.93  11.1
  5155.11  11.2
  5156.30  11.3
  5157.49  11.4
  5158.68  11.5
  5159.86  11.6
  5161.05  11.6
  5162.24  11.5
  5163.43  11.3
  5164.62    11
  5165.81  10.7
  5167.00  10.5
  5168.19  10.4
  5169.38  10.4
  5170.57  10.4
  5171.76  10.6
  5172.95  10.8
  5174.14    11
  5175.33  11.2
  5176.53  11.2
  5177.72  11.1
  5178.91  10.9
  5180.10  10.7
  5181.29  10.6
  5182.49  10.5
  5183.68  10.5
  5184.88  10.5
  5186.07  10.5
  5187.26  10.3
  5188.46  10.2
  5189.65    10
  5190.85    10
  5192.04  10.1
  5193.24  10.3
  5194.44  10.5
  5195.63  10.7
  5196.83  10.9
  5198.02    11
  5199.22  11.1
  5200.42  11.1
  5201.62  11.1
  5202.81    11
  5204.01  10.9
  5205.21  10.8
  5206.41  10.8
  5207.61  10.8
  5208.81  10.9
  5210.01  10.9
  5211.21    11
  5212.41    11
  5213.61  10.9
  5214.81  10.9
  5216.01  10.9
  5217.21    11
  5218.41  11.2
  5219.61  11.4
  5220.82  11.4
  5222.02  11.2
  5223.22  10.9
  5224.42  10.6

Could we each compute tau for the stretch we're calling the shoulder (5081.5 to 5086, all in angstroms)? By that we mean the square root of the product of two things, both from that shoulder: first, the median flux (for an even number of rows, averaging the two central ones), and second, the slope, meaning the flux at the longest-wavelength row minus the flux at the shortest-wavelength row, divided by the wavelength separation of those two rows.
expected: 1.1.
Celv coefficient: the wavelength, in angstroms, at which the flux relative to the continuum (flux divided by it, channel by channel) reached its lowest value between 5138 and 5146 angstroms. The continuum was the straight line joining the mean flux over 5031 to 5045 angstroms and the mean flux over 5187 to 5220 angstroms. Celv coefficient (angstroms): 5142.07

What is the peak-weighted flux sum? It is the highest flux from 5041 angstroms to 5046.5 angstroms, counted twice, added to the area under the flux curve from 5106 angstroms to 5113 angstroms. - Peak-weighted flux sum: 104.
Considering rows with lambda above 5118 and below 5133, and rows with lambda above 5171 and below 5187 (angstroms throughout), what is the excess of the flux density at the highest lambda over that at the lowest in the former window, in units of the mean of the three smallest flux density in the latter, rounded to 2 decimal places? -0.10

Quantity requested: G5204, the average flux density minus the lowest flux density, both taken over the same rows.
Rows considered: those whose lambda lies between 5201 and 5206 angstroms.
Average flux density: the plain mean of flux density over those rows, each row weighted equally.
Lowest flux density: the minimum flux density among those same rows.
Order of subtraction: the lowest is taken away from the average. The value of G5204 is 0.15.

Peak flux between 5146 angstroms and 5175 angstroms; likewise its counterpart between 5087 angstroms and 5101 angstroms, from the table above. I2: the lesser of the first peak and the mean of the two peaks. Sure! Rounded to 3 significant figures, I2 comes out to 11.6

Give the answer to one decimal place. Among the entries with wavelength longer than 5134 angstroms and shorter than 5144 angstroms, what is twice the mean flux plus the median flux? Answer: 32.9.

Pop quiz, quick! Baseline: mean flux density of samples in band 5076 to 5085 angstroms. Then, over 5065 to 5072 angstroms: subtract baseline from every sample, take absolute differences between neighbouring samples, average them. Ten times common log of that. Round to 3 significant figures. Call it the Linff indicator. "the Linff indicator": -11.0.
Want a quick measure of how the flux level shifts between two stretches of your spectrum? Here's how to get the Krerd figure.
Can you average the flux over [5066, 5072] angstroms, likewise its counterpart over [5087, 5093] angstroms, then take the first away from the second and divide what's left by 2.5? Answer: 0.0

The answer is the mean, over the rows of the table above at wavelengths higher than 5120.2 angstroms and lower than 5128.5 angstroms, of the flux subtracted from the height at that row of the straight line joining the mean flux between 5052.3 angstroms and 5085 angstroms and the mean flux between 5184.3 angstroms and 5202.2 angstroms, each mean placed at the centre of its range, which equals -0.11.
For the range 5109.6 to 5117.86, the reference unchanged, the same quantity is -0.68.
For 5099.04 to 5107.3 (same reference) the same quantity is -0.13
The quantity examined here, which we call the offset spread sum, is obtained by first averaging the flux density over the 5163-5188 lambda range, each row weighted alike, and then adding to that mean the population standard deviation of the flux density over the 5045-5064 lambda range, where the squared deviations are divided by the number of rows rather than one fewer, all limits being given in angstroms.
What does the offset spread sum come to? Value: 10.8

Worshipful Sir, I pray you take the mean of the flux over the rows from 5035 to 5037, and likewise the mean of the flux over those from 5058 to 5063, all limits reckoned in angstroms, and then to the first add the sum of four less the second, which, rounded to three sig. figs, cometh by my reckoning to 3.62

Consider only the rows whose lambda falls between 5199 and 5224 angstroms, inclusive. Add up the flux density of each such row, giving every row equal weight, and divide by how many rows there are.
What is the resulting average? 11.0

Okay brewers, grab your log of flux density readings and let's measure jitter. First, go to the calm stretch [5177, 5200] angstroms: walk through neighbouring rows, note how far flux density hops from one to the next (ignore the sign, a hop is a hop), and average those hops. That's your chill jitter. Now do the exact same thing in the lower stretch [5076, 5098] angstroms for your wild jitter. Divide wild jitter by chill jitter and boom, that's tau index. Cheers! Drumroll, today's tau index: 0.6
